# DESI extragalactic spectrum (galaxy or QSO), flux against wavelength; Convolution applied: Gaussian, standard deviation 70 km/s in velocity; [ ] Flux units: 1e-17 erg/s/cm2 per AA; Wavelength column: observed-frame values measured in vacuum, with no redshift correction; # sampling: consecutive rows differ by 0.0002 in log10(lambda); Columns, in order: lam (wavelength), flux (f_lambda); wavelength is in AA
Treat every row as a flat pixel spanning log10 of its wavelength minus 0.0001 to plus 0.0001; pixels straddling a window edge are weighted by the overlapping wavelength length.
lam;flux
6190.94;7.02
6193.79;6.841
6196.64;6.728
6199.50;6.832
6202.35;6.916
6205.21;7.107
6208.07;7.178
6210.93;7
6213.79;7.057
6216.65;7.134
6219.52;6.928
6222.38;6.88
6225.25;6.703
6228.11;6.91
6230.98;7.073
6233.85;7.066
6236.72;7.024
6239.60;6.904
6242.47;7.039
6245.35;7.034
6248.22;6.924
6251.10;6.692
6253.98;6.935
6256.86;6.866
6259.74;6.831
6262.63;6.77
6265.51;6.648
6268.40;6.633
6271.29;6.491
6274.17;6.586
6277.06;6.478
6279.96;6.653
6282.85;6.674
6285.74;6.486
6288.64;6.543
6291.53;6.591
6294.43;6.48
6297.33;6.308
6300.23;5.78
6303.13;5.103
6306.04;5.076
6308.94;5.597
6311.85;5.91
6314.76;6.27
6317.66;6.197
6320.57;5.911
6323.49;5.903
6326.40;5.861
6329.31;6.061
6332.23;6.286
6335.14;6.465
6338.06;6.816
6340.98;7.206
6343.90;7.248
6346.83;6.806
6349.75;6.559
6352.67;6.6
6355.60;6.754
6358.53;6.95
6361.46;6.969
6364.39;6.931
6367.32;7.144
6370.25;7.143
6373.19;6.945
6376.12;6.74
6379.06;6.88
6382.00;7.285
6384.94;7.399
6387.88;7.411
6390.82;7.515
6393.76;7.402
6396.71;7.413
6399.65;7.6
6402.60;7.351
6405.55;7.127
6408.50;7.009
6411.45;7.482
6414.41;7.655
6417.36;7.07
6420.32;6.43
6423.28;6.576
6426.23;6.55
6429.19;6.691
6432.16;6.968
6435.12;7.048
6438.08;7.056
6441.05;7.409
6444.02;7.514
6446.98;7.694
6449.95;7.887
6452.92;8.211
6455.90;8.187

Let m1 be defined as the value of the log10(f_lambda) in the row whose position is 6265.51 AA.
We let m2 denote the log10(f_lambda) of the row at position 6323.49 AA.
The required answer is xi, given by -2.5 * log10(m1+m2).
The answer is -0.506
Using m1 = 0.823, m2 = 0.771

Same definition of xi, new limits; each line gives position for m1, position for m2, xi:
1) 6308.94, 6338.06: -0.498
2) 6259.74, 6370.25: -0.569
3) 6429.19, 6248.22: -0.554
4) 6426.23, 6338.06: -0.544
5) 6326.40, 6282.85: -0.505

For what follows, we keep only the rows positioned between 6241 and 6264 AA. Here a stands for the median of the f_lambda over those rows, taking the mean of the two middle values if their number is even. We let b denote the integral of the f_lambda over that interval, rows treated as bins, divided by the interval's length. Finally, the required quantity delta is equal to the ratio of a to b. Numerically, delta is 1.00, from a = 6.9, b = 6.9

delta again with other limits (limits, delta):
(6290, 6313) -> 1.00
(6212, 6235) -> 1.00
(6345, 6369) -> 1.00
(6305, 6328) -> 1.01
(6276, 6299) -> 1.00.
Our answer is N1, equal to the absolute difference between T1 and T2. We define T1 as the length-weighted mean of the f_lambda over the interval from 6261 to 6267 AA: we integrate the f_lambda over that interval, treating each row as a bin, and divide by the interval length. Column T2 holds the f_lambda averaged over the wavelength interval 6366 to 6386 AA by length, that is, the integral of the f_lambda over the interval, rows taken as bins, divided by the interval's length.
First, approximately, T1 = 6.71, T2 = 7.07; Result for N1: 0.4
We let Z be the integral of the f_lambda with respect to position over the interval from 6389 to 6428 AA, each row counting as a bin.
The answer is 280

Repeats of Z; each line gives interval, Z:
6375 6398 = 167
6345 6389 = 307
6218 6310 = 606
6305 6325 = 117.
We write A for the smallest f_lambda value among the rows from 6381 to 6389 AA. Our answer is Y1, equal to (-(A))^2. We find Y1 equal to 53.1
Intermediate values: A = 7.285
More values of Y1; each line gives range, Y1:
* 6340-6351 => 43.0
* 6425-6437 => 42.9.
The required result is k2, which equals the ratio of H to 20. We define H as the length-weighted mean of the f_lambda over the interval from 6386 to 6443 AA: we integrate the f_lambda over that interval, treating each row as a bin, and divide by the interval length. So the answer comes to 0.357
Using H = 7.15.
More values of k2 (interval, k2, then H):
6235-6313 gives 0.324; 6.49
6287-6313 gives 0.297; 5.93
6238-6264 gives 0.344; 6.89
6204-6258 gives 0.349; 6.97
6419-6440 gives 0.339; 6.78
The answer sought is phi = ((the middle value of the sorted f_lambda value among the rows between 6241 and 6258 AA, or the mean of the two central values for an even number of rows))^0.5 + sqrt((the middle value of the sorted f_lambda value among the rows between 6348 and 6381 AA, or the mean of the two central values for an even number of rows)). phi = 5.27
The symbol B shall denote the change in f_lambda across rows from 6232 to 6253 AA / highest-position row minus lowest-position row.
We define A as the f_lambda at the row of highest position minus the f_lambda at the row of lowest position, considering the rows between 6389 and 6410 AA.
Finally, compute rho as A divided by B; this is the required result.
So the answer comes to 1.4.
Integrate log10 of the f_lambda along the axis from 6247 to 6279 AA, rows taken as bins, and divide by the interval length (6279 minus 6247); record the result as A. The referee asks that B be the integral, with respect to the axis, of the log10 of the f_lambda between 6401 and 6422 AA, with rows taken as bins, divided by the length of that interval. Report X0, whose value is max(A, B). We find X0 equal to 0.854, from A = 0.826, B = 0.854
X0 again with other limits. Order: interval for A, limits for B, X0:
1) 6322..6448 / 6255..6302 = 0.843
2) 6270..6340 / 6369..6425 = 0.856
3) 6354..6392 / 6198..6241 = 0.850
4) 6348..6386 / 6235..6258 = 0.841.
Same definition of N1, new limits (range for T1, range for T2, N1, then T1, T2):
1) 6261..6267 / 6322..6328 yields 0.8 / 6.71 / 5.88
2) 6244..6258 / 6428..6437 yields 0.0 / 6.89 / 6.91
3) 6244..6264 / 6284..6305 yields 0.7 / 6.86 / 6.17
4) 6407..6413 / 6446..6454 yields 0.7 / 7.24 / 7.93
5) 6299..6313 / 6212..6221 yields 1.6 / 5.48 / 7.04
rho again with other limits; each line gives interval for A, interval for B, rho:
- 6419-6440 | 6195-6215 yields 1.9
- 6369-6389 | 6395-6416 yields 1.1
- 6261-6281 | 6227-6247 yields -0.9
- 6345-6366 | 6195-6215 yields 0.4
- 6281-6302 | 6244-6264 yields 3.4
